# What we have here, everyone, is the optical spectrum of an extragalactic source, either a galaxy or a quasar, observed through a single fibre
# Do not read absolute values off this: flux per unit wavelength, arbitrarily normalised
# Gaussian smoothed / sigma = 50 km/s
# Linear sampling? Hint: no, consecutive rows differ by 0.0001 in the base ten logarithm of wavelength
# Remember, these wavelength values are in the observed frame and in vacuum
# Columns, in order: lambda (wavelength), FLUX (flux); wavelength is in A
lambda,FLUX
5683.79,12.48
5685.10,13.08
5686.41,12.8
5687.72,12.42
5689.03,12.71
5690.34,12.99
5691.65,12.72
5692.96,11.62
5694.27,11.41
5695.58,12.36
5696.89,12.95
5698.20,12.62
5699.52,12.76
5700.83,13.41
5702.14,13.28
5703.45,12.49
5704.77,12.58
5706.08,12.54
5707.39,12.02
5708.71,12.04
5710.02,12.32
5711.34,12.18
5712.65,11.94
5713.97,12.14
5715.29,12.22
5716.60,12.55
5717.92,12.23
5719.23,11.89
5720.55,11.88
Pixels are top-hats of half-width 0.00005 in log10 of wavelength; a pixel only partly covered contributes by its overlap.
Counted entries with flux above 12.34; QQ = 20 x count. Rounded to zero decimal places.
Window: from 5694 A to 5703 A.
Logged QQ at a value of 120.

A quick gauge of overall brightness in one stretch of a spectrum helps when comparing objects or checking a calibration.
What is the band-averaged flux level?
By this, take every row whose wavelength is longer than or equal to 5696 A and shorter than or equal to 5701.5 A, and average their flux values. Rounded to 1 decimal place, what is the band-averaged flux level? 12.9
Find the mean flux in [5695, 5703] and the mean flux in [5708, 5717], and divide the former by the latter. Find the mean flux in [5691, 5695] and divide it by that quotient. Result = 11.27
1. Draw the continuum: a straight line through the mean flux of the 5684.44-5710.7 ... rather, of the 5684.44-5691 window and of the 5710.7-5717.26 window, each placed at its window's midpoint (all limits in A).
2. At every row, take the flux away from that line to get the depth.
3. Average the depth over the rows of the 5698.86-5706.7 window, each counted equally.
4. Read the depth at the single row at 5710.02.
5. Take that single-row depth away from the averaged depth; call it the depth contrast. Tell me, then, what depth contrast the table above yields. -0.4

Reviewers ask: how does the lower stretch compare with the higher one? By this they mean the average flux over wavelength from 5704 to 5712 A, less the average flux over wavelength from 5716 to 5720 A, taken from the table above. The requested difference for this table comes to 0.1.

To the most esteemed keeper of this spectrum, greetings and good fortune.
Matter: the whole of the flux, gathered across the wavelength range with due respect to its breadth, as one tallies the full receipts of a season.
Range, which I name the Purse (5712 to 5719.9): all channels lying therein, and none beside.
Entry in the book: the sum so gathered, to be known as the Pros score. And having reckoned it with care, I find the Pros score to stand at 96.0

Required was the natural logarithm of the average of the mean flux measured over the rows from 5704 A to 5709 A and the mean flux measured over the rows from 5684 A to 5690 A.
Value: 2.53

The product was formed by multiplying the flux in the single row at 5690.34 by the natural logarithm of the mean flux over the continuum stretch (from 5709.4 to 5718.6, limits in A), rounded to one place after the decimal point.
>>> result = 32.5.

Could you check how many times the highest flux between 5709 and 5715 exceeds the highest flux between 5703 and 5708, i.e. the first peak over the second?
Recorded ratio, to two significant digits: 0.98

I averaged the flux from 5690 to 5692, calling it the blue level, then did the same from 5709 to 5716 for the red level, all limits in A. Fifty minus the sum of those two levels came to 25.0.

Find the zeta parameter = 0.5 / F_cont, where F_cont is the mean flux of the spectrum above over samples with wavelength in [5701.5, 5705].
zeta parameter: 0.0391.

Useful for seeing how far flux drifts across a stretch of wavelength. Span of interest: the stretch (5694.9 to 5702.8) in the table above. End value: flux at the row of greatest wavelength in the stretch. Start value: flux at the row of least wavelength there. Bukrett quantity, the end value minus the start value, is 0.92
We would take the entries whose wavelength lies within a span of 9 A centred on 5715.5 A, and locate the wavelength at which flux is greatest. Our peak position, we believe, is 5716.60 A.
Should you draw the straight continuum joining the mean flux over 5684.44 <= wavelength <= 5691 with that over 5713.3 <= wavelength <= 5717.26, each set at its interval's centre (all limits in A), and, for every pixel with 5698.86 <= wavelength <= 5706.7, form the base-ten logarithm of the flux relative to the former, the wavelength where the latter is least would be 5703.45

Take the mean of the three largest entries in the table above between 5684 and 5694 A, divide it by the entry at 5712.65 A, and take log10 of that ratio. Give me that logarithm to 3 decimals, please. 0.035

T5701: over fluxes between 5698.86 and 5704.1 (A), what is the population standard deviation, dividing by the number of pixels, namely 0.38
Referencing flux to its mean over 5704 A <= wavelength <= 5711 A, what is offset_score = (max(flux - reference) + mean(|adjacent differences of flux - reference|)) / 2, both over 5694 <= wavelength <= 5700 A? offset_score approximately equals 0.58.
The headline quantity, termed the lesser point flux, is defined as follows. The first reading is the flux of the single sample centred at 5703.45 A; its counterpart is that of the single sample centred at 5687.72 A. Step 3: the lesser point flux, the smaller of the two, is 12.4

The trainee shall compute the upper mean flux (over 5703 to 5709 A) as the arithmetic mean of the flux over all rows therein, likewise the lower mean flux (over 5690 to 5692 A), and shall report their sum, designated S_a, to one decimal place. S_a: 25.2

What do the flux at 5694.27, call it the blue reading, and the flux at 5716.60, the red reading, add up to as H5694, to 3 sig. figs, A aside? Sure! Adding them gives 24.0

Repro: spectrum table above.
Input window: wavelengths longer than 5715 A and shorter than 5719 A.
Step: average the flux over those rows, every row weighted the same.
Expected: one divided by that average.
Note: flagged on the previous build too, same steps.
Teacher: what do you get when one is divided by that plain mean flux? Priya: 0.0811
